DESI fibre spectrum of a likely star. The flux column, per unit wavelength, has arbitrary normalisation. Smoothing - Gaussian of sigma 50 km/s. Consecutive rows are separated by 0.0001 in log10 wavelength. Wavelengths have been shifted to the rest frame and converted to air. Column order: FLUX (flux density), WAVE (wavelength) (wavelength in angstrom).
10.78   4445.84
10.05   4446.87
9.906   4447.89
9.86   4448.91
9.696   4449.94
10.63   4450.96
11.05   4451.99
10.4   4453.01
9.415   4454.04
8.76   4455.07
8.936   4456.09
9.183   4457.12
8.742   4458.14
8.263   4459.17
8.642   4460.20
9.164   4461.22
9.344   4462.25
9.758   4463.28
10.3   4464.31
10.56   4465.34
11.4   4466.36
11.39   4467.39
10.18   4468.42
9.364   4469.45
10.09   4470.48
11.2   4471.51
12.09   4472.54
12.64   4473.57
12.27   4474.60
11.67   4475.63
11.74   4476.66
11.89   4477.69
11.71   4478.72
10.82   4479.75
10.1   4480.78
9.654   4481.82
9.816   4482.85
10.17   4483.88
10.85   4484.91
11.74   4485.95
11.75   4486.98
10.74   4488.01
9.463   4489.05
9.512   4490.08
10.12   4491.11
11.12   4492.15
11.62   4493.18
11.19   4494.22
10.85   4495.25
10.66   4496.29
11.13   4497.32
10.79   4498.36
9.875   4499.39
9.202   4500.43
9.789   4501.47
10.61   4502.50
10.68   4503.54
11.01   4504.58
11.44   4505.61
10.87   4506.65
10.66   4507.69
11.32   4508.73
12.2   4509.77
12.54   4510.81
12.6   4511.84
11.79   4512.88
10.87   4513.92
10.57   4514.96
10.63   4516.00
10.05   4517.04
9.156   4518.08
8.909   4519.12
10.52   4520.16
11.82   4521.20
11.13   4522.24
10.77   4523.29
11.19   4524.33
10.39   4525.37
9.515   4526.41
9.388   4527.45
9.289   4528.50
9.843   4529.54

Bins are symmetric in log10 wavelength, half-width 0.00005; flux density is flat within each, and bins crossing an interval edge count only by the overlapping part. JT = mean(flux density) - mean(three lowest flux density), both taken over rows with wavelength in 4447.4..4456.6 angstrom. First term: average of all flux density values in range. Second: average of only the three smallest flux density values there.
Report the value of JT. 0.81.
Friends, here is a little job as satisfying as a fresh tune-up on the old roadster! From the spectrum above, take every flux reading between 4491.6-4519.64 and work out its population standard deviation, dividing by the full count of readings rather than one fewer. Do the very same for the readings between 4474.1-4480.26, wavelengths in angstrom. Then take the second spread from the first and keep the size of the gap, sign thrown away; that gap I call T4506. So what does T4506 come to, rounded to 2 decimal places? 0.48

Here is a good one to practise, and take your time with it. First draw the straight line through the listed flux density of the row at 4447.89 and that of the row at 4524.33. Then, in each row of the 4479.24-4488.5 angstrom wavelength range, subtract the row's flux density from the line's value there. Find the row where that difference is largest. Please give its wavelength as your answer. 4481.82 angstrom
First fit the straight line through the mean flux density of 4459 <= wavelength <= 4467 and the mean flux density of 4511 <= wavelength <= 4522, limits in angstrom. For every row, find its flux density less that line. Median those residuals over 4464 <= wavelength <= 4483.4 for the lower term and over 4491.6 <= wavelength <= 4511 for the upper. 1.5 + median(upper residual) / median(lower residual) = 1.9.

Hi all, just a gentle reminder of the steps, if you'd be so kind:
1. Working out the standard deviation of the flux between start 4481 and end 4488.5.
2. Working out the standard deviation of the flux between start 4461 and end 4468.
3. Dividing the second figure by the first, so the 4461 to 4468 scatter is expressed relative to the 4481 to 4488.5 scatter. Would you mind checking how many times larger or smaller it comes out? 1.07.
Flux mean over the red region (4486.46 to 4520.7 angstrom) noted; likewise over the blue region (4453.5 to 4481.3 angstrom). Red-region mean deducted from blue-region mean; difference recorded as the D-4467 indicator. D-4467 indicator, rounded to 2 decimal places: -0.38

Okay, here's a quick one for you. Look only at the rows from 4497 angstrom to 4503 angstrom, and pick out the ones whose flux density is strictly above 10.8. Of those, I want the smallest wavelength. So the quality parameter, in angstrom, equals 4497.32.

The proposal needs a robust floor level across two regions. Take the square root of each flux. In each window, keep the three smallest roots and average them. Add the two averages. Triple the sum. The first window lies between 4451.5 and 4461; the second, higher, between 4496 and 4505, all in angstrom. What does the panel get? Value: 18.1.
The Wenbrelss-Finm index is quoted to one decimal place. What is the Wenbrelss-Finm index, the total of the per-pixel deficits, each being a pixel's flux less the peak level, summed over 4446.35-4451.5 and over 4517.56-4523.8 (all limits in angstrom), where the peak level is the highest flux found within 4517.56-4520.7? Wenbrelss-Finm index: -3.3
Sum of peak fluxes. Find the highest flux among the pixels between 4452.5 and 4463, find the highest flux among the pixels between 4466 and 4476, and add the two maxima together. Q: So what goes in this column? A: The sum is 23.0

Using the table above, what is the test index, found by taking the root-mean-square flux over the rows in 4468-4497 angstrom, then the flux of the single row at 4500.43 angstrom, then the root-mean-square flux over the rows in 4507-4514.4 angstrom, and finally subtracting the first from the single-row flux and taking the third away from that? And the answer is -13.5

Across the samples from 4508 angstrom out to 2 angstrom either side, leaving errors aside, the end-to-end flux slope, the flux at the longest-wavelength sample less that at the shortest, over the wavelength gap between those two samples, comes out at 0.4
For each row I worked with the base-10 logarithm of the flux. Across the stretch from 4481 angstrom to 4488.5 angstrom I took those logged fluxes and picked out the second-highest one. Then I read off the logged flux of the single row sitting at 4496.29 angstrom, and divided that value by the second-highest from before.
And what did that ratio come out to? 0.96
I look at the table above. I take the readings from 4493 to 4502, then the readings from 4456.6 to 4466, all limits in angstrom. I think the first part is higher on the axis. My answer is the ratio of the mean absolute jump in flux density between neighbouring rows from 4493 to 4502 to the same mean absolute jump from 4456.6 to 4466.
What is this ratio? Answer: 1.23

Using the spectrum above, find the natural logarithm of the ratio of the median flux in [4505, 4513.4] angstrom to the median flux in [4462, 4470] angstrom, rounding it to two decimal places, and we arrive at 0.13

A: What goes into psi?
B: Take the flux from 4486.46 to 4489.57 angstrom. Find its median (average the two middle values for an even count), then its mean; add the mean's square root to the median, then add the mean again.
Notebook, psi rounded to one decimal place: 24.7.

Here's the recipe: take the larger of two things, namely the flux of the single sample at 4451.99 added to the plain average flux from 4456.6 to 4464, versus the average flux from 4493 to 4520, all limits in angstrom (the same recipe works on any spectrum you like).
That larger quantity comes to 20.1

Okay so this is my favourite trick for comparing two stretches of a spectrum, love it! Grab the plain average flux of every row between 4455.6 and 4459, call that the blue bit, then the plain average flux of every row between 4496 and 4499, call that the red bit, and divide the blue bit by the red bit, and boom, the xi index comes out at 0.82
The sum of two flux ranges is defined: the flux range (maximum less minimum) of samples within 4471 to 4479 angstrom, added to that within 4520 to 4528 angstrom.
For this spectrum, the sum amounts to 3.9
